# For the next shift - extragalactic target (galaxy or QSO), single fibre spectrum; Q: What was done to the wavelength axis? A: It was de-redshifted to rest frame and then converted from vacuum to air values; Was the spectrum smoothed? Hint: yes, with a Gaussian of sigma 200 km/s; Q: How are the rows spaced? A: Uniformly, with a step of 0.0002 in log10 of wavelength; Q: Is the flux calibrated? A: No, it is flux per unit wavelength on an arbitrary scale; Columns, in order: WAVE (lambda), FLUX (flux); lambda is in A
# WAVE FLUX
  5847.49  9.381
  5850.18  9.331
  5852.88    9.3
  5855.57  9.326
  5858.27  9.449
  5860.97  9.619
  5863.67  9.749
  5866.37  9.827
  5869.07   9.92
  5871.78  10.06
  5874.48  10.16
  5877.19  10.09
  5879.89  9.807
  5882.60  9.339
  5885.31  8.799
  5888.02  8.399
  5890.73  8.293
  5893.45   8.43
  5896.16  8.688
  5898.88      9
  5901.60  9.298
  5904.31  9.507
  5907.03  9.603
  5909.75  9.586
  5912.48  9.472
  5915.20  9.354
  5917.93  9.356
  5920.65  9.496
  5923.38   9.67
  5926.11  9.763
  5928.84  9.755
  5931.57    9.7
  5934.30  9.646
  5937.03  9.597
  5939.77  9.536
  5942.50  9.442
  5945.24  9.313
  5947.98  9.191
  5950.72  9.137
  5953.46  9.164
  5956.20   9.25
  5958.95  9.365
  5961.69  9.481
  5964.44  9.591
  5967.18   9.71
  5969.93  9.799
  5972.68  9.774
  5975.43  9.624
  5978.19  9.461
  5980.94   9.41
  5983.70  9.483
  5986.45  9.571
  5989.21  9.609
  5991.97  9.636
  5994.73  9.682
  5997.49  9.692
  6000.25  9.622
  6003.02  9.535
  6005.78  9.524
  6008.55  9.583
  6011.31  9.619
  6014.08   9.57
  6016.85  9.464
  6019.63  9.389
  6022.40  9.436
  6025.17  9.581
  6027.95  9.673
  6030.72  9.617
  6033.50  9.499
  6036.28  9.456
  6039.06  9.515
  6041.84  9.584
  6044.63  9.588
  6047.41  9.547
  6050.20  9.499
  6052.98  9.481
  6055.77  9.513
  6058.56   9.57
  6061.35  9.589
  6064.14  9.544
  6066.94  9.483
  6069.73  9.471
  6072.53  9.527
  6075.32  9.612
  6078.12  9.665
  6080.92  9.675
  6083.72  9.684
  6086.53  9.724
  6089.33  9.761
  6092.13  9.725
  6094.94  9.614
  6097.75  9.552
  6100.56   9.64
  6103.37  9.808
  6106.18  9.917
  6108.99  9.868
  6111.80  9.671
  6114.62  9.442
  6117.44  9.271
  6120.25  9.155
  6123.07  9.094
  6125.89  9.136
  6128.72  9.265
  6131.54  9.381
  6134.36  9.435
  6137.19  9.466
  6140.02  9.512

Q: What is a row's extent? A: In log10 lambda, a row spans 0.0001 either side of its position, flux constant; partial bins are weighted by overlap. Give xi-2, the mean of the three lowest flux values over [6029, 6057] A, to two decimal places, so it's 9.48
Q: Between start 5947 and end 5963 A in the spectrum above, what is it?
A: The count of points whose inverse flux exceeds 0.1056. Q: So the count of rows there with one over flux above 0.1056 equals 5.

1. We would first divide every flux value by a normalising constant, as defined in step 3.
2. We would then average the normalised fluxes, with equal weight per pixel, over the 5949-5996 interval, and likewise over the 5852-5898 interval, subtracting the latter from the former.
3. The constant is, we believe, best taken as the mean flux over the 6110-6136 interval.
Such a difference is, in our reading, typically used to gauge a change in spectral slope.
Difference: 0.016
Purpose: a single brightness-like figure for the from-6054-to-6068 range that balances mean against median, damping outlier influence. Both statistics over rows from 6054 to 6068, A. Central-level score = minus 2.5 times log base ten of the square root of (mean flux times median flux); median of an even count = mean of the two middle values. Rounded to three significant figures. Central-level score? -2.45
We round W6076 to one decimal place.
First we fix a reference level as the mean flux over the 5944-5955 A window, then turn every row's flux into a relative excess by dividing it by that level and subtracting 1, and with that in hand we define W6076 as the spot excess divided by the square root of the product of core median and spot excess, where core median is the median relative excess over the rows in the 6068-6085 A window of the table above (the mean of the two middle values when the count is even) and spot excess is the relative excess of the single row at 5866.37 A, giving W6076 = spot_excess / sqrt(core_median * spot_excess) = 1.2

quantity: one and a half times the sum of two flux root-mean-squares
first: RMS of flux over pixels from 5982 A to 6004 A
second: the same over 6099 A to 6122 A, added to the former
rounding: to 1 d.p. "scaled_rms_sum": 28.8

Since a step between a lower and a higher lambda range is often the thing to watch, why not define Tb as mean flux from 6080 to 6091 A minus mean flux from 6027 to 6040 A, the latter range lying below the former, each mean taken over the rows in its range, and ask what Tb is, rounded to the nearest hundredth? 0.16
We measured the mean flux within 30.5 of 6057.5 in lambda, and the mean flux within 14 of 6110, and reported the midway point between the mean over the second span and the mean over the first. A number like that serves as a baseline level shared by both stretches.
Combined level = 9.56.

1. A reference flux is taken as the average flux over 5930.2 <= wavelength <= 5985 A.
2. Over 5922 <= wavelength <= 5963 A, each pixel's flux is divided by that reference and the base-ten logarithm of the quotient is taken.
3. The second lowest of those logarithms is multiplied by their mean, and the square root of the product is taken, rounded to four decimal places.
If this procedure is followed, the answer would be 0.0036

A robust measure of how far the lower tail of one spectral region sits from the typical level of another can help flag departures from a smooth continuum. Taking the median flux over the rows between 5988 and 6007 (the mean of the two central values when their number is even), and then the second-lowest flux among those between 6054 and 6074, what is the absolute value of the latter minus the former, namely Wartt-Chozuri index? 0.14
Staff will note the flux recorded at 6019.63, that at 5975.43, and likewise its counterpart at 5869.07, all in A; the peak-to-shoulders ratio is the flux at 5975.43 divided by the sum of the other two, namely 0.498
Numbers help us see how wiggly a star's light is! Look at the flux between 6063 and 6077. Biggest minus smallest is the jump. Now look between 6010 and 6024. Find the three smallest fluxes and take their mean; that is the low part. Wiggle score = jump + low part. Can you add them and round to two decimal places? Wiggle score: 9.57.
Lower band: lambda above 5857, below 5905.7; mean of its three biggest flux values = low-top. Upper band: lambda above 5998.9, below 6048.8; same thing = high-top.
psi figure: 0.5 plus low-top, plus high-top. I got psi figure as 20.2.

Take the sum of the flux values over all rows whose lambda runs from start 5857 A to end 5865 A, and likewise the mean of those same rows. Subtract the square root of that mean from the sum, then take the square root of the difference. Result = 5.07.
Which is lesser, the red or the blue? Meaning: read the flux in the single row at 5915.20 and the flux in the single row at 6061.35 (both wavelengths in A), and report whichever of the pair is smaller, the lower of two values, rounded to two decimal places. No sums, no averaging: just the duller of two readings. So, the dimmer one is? 9.35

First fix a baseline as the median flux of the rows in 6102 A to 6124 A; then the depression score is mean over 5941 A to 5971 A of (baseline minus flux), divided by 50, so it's 0.0031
